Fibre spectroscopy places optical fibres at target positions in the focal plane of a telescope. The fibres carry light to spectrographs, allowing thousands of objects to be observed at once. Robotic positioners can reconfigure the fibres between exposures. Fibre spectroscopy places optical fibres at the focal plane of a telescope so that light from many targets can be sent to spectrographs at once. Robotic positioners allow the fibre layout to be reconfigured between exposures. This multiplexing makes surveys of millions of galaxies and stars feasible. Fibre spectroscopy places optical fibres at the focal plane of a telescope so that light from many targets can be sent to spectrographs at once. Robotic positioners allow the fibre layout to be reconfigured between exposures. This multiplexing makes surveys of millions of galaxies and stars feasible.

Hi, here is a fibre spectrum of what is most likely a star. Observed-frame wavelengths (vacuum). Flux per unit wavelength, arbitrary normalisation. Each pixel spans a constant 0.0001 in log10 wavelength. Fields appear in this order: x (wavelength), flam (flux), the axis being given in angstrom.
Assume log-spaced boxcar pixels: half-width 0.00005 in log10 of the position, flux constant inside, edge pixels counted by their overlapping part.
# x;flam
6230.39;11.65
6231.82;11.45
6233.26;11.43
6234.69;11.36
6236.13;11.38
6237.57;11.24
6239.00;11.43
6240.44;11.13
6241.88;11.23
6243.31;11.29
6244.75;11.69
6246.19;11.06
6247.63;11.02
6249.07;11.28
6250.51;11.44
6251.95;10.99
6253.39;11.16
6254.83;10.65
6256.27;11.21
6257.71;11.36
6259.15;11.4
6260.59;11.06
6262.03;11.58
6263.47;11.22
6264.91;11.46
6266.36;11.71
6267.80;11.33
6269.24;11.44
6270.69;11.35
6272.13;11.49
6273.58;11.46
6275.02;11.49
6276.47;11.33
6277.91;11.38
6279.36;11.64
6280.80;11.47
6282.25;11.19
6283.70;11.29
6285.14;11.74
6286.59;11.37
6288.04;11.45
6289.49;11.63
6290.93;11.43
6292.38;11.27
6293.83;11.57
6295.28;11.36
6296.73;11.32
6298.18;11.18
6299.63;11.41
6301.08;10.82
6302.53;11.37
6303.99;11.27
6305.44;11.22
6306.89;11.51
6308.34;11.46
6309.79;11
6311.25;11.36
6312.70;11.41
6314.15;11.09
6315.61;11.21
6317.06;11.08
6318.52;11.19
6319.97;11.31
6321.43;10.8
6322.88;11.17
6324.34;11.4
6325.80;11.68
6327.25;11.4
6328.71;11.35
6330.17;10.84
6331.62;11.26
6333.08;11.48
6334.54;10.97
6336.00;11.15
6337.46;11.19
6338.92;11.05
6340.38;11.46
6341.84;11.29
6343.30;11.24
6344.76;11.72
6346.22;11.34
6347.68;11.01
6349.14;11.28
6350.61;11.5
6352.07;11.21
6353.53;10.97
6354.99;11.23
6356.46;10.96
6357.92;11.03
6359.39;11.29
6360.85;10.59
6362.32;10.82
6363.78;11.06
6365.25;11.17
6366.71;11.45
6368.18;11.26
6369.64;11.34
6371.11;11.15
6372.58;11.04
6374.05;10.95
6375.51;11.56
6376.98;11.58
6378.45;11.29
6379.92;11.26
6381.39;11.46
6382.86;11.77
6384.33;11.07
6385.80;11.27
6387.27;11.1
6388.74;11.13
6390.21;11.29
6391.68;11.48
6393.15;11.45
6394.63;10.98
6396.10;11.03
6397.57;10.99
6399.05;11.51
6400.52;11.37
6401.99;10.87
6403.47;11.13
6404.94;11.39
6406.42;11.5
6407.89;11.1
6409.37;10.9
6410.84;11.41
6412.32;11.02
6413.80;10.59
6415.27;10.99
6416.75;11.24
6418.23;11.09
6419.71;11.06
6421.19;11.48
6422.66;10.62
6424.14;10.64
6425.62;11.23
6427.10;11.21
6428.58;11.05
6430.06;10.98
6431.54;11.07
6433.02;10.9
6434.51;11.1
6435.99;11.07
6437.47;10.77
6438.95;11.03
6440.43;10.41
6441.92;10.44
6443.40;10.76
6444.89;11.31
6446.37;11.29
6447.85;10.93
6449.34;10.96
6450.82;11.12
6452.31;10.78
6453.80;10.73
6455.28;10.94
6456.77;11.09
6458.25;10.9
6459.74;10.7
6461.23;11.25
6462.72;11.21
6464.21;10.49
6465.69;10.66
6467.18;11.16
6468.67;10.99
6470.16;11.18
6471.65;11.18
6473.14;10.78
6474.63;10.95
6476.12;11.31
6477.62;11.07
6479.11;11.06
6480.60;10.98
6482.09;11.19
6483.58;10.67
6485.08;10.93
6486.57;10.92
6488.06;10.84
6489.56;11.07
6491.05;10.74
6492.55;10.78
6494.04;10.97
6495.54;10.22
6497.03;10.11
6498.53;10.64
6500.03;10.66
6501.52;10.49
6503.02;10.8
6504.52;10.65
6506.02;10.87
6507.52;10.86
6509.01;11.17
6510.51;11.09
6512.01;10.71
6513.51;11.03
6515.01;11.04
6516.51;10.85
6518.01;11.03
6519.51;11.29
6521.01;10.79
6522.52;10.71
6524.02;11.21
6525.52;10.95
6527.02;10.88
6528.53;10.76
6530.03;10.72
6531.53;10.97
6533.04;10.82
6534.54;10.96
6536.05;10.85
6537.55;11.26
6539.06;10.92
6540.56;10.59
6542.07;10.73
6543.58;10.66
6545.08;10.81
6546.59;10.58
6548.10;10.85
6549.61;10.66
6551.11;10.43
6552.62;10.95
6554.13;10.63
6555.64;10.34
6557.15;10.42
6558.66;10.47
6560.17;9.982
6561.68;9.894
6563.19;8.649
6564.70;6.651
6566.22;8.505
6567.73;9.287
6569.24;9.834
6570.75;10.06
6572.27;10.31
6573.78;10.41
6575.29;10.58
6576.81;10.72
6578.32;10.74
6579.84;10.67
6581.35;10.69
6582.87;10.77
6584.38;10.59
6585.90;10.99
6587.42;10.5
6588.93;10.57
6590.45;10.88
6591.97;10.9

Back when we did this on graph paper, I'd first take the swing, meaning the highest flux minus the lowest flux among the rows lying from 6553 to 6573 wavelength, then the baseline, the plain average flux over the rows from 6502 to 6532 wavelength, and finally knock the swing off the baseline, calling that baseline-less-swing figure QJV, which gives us 6.9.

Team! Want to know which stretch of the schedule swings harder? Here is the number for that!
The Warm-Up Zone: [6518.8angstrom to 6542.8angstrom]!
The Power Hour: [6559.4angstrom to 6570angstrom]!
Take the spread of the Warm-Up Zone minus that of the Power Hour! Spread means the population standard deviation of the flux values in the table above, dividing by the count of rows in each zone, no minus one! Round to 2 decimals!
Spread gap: -0.90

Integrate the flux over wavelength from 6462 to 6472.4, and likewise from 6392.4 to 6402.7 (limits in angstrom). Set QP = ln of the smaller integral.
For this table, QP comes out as 4.74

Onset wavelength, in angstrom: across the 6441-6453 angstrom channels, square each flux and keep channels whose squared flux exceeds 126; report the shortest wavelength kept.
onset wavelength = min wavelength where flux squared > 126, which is 6444.89 angstrom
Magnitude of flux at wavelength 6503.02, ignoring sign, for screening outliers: 10.8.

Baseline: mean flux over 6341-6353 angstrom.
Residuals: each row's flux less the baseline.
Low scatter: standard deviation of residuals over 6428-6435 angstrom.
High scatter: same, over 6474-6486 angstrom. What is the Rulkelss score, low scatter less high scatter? -0.11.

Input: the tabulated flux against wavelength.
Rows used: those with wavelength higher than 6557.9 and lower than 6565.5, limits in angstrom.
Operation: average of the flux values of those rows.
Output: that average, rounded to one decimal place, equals 9.1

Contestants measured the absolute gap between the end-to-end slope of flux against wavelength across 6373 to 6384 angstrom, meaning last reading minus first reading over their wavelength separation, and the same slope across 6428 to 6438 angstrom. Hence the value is 0.12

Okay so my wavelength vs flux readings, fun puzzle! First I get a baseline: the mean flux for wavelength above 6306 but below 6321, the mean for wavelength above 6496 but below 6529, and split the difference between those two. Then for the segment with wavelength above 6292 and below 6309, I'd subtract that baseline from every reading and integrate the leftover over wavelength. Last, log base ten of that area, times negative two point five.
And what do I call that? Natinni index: -1.6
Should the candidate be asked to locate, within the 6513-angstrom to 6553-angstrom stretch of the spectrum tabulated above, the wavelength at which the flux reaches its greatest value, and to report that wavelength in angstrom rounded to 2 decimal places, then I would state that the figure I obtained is 6519.51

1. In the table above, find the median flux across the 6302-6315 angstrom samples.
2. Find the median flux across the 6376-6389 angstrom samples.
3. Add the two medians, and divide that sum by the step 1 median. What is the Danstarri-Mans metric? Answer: 1.99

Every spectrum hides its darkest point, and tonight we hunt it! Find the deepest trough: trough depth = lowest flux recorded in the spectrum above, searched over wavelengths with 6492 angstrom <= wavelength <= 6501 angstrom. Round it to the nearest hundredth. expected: 10.11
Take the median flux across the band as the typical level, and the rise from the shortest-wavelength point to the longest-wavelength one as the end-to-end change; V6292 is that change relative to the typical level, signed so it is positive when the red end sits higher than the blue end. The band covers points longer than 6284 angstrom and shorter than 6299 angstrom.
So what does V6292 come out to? -0.05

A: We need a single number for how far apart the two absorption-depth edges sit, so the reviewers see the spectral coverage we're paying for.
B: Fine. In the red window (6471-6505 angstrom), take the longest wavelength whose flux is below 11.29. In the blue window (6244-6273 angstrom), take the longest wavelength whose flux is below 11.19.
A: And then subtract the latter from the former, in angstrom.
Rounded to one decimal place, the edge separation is 243.9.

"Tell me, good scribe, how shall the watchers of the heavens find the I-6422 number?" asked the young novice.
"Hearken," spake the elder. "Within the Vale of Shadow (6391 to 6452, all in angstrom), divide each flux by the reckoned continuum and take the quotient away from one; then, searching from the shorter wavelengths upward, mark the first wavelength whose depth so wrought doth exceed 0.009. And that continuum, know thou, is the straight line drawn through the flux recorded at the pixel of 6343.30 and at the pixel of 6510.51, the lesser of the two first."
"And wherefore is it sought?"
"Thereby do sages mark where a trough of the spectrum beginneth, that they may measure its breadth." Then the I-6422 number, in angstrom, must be 6394.63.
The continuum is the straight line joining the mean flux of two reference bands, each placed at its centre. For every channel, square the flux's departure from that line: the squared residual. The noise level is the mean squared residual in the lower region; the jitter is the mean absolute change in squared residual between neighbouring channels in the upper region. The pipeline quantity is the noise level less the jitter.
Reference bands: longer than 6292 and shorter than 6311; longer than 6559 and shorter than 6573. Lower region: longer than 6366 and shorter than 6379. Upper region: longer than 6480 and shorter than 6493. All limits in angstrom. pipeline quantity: -0.09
